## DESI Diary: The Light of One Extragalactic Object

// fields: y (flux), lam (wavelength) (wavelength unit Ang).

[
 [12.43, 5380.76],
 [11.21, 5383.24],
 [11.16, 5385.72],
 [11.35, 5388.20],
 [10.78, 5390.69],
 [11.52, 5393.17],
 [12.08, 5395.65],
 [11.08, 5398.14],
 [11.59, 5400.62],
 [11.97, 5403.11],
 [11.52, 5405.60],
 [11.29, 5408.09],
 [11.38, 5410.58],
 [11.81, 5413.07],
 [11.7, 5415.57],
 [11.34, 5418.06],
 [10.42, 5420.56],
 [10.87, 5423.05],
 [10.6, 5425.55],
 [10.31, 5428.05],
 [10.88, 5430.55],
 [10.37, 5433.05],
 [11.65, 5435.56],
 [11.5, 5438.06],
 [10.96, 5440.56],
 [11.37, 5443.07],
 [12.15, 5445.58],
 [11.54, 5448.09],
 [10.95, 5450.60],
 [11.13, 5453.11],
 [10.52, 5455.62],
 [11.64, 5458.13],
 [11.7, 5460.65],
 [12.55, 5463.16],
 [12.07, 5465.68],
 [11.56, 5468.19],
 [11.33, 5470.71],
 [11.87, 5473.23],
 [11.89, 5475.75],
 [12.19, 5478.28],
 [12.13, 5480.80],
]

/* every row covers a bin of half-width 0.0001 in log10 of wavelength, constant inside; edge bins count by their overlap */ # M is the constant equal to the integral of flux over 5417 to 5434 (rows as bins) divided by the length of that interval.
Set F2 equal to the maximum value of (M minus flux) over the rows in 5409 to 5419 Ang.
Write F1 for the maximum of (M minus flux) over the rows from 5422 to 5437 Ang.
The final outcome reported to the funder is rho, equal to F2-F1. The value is -1.0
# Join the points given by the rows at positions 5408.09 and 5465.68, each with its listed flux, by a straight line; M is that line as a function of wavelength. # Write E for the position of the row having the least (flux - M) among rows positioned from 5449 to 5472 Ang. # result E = 5455.62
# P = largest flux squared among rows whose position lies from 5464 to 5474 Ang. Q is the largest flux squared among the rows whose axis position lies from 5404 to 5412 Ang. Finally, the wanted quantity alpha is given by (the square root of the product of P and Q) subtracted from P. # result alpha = 7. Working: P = 146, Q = 133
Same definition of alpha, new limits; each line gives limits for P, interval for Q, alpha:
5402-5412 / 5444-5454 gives -2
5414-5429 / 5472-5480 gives -6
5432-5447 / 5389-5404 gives 1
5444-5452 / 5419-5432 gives 15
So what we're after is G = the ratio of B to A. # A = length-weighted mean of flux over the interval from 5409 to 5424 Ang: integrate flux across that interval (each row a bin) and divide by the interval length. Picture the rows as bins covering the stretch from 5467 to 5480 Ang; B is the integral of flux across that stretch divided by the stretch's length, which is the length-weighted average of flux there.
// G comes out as 1.05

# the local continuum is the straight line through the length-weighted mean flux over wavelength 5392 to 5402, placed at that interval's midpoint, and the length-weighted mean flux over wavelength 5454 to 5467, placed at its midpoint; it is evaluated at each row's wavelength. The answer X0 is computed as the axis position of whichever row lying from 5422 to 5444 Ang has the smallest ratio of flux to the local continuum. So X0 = 5428.05 Ang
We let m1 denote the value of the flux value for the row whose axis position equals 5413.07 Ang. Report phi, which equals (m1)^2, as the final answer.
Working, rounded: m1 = 11.81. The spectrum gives 139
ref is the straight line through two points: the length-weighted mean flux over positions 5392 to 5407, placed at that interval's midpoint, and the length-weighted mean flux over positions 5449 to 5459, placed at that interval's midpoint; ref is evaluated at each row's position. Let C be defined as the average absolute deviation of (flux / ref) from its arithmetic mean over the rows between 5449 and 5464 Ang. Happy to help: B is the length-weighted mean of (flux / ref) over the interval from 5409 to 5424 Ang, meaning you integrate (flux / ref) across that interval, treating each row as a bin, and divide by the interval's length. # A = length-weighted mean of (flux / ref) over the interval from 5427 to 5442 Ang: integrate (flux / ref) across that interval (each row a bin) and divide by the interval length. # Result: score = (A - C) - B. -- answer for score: -0.064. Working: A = 0.97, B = 0.98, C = 0.053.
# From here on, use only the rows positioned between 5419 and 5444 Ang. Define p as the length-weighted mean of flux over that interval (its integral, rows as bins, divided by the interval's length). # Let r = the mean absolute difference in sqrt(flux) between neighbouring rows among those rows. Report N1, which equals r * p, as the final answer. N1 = 0.82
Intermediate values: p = 10.9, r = 0.075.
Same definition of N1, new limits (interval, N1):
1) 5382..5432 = 0.72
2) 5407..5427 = 0.63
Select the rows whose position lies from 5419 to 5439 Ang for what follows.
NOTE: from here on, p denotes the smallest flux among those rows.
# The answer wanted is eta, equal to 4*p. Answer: 41.2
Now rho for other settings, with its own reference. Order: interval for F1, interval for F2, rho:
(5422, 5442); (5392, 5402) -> -0.8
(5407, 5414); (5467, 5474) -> 0.0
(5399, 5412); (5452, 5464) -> 0.8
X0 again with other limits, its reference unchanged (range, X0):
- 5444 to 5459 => 5455.62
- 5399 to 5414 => 5408.09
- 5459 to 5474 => 5470.71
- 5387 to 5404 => 5390.69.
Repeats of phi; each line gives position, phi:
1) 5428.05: 106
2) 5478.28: 149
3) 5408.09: 127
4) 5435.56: 136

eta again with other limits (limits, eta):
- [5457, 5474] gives 45.3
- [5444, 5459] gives 42.1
